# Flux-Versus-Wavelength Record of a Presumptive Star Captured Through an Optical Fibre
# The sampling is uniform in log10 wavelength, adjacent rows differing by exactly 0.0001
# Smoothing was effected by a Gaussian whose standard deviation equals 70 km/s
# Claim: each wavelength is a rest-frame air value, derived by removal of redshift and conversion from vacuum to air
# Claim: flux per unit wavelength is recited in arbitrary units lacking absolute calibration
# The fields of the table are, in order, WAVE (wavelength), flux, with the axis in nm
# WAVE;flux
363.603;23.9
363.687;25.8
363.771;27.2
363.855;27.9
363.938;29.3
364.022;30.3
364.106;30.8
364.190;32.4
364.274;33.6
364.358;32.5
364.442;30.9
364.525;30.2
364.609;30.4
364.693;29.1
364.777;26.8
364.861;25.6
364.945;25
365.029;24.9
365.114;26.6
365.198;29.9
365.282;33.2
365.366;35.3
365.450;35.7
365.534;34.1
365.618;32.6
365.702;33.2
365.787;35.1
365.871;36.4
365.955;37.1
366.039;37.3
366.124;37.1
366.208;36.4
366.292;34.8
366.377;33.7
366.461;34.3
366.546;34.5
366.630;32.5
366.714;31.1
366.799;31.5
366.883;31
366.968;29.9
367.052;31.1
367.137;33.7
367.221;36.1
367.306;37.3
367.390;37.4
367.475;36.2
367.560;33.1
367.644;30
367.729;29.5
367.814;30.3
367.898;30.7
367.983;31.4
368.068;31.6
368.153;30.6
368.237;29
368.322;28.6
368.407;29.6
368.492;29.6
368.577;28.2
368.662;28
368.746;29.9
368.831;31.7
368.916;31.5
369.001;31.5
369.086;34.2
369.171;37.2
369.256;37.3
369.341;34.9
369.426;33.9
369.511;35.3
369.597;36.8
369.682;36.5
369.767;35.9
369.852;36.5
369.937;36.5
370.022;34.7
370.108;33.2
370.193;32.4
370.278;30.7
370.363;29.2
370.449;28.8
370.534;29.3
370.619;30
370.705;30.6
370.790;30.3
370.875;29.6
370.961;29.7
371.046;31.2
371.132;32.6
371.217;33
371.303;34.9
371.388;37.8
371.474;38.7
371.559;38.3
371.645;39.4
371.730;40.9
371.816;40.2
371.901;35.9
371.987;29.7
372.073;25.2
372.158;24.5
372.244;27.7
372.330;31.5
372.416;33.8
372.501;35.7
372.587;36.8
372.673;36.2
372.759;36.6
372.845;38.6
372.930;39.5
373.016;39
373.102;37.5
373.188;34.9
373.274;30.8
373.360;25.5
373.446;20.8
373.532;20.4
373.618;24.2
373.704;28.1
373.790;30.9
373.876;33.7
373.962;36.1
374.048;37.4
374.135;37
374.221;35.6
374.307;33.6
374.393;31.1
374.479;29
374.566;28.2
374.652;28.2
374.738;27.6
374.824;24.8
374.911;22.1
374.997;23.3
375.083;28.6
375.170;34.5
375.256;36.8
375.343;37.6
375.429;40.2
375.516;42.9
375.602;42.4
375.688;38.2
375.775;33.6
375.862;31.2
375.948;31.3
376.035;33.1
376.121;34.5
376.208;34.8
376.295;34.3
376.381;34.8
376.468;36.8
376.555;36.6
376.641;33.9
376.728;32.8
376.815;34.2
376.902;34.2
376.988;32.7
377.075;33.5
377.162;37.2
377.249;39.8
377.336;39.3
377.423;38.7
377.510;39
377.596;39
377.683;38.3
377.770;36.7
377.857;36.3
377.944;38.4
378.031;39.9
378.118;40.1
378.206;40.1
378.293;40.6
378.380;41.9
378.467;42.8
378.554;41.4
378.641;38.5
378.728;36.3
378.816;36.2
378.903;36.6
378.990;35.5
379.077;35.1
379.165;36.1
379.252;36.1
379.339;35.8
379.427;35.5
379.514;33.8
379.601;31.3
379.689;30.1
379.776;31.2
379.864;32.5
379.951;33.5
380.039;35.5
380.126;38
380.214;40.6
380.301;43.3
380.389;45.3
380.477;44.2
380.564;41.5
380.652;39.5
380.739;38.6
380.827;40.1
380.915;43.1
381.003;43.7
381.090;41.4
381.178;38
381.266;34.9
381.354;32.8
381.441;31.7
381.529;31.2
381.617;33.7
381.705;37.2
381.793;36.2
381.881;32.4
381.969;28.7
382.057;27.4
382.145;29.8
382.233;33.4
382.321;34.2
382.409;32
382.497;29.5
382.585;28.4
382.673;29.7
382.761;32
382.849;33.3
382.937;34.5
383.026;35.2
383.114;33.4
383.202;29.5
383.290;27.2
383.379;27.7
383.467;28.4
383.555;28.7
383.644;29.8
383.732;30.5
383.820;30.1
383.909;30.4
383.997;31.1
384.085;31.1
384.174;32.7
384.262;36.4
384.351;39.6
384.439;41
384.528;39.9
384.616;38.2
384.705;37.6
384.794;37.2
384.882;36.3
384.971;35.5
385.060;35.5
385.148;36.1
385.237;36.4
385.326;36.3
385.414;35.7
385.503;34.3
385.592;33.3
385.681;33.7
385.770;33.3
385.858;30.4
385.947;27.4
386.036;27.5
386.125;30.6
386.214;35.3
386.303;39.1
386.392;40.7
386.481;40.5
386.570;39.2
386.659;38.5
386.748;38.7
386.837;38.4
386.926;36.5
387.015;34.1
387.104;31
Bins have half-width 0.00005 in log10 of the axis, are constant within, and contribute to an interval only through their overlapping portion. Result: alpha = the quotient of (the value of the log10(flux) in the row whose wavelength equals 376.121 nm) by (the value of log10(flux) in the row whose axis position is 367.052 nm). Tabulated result 1.03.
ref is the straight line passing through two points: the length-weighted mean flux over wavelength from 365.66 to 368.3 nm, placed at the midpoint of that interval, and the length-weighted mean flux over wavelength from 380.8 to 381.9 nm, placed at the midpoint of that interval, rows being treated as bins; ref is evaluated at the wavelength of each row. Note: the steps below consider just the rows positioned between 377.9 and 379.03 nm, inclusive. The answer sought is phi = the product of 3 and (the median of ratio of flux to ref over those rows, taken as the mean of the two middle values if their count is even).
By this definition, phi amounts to 3.3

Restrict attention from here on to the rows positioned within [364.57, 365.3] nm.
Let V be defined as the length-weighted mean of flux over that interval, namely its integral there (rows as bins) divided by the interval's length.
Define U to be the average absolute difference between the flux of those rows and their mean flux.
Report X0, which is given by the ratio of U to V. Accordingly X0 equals 0.09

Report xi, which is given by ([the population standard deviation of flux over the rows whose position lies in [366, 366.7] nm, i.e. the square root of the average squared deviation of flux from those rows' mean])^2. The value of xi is 3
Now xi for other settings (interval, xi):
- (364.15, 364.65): 2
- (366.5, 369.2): 7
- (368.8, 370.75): 8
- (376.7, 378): 6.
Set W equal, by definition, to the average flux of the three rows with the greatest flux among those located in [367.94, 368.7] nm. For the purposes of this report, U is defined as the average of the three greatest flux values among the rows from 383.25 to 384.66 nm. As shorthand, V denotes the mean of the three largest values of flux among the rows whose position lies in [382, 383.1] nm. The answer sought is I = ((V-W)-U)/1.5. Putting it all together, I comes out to -24.5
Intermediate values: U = 40.2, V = 34.6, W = 31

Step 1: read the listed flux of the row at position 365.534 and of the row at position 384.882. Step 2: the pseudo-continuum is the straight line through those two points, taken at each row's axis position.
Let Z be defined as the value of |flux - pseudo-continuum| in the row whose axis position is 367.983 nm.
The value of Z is 3.0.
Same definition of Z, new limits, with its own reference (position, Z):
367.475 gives 1.9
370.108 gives 1.4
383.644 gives 6.4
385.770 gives 3.1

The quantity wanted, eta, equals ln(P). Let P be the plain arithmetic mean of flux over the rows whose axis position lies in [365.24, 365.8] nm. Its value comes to 3.53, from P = 34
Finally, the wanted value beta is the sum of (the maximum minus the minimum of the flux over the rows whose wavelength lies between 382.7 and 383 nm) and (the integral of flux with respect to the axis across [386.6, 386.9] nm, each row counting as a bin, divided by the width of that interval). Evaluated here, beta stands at 41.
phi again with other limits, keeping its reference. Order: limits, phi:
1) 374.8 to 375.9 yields 2.9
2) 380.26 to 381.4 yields 3.4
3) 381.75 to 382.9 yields 2.6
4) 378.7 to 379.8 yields 2.9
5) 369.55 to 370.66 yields 2.9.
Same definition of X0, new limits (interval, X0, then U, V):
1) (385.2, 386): 0.06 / 2.1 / 33.3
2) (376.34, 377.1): 0.03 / 1.1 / 34.4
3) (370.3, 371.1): 0.02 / 0.6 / 29.9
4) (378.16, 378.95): 0.06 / 2.2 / 39.3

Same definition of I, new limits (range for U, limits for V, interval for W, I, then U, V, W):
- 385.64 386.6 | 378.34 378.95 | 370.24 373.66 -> -25.5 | 40.1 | 42.0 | 40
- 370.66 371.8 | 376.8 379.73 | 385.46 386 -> -20.9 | 39.7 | 42.0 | 34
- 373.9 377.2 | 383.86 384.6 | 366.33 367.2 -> -23.9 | 41.8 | 40.2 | 34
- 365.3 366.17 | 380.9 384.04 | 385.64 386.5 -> -23.0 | 37.2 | 42.7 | 40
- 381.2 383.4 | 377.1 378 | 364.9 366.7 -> -22.7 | 36.2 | 39.4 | 37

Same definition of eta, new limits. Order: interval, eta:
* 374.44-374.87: 3.32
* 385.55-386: 3.45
